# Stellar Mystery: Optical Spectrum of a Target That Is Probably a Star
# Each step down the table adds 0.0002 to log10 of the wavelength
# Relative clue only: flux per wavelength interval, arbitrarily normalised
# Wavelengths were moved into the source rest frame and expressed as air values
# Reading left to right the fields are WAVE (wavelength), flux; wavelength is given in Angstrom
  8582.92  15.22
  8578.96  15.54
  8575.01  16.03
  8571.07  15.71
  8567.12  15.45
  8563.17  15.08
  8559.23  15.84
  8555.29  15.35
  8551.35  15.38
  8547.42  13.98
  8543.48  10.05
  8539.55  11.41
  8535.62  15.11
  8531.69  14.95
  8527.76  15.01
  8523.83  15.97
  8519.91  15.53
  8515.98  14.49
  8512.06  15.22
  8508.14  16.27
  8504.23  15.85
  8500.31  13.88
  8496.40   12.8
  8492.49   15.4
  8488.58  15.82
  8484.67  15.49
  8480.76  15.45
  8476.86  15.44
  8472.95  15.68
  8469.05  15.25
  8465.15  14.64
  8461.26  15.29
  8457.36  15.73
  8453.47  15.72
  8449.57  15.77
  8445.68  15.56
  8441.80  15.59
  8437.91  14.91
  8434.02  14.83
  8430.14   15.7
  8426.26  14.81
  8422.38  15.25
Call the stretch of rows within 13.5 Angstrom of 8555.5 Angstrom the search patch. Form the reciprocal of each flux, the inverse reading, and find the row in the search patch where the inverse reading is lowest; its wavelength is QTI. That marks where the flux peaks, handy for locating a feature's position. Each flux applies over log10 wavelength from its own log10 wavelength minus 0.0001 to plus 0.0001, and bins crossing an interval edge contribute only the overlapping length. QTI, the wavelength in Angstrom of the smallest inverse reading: 8559.23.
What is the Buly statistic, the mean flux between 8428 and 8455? 15.4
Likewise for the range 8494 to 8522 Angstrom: 14.9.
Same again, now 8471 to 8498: 15.2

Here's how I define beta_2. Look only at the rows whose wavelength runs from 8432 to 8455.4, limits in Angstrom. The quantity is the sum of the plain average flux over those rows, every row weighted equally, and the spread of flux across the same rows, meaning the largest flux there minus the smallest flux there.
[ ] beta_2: 16.3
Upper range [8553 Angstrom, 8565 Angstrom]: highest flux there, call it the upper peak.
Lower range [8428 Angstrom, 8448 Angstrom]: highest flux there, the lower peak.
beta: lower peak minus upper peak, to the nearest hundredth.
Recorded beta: -0.14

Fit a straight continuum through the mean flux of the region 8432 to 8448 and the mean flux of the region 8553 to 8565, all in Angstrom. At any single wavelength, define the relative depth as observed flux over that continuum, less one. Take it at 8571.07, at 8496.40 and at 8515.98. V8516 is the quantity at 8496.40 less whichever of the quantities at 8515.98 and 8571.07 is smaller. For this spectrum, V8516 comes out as -0.11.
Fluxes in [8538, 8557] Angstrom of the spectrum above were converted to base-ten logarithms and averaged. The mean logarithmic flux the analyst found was 1.12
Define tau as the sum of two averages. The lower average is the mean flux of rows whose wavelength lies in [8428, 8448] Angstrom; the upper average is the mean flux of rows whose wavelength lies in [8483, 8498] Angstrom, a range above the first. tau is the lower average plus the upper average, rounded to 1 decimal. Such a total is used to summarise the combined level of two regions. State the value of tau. 30.2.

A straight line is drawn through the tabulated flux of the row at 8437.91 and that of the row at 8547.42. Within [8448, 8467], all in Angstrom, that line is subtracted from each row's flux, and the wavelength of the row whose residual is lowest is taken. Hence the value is 8465.15 Angstrom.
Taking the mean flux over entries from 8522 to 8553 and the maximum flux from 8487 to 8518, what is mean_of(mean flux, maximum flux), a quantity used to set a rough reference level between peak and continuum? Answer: 15.1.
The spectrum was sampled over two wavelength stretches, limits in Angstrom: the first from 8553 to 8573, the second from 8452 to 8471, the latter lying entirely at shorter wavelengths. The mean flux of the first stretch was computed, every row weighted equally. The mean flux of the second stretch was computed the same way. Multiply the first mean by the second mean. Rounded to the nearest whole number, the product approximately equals 237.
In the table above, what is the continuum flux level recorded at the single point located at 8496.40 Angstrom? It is 12.8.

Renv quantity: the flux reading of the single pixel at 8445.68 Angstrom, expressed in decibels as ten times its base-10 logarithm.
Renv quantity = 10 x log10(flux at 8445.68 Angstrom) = 11.9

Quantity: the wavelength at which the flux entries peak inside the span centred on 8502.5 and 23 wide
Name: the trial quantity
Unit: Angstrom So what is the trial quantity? 8508.14 Angstrom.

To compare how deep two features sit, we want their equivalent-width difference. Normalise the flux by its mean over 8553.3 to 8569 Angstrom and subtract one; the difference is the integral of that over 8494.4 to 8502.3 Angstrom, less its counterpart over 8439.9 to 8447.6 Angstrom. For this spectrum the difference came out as -1.1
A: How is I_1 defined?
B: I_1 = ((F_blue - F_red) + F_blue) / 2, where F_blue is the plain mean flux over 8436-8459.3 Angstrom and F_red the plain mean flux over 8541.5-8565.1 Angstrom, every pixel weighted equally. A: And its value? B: 8.41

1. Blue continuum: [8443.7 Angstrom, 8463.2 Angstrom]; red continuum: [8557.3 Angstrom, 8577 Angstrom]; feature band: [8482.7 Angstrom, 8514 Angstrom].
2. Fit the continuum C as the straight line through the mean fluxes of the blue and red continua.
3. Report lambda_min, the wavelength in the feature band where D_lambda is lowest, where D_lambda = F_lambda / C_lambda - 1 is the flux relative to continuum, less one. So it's 8496.40 Angstrom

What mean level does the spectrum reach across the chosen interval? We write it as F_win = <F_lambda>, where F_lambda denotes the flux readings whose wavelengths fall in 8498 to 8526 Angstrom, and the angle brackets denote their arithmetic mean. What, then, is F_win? 15.3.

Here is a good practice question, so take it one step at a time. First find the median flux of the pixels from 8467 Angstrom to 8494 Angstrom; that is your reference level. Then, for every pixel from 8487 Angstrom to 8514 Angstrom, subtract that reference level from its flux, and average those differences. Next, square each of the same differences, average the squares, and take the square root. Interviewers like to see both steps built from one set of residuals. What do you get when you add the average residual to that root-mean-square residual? 0.8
